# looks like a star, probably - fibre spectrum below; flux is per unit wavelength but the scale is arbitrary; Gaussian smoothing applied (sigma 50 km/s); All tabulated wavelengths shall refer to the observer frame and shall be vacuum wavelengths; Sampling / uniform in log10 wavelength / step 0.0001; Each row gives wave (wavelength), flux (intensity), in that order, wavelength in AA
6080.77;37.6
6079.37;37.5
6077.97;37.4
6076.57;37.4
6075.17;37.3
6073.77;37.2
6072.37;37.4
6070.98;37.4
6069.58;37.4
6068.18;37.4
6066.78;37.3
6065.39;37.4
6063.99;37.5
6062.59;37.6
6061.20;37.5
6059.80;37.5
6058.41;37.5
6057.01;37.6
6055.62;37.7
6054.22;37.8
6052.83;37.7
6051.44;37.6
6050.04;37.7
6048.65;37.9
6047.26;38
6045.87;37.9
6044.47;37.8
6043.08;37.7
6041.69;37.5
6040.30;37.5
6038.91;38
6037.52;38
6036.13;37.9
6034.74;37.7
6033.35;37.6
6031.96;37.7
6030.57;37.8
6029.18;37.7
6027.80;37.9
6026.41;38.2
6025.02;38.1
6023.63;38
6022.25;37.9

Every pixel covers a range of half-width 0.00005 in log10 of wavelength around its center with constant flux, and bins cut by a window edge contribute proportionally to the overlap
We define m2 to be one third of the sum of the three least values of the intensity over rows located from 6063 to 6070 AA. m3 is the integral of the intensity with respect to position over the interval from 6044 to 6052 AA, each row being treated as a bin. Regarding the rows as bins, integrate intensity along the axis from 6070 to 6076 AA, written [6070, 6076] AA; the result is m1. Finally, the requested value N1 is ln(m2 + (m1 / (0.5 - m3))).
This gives 3.601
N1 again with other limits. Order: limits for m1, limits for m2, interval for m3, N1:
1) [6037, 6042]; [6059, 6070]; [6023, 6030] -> 3.602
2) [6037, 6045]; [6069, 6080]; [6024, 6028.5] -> 3.570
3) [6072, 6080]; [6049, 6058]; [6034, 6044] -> 3.607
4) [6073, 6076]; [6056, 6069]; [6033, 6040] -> 3.609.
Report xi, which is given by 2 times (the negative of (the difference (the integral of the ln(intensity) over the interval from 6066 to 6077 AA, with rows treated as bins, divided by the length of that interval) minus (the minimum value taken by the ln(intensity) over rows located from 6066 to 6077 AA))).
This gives -0.010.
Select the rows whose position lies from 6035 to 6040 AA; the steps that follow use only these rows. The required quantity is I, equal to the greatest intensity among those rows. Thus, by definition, 38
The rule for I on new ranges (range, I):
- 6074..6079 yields 37.4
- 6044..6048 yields 38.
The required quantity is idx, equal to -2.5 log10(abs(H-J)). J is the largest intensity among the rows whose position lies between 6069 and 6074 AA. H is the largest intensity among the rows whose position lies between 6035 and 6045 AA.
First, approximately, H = 38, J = 37.4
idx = 0.6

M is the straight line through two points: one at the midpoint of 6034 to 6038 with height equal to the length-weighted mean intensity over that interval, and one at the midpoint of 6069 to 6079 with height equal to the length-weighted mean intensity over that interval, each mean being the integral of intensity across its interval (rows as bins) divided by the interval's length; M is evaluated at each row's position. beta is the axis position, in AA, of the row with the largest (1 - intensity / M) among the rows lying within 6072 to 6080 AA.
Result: 6073.77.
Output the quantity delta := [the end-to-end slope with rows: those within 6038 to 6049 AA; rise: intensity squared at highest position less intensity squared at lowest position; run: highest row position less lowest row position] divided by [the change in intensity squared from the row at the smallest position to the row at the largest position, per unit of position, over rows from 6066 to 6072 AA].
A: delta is -0.4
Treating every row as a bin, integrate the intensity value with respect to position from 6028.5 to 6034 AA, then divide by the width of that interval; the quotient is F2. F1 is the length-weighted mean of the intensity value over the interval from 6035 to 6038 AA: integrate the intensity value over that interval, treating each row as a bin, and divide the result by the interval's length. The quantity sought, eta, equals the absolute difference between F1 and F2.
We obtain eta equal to 0.23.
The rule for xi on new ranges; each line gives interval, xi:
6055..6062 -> -0.009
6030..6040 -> -0.009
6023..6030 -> -0.014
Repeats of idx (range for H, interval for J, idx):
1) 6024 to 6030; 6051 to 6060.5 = 1.0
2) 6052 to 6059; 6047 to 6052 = 1.7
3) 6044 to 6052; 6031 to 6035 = 1.3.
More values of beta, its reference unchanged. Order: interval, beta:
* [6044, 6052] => 6051.44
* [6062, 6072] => 6066.78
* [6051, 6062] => 6058.41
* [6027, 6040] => 6033.35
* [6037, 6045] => 6040.30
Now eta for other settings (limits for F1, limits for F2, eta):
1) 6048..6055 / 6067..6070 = 0.41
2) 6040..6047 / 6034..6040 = 0.17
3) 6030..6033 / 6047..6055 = 0.07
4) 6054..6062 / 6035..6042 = 0.21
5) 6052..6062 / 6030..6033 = 0.06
